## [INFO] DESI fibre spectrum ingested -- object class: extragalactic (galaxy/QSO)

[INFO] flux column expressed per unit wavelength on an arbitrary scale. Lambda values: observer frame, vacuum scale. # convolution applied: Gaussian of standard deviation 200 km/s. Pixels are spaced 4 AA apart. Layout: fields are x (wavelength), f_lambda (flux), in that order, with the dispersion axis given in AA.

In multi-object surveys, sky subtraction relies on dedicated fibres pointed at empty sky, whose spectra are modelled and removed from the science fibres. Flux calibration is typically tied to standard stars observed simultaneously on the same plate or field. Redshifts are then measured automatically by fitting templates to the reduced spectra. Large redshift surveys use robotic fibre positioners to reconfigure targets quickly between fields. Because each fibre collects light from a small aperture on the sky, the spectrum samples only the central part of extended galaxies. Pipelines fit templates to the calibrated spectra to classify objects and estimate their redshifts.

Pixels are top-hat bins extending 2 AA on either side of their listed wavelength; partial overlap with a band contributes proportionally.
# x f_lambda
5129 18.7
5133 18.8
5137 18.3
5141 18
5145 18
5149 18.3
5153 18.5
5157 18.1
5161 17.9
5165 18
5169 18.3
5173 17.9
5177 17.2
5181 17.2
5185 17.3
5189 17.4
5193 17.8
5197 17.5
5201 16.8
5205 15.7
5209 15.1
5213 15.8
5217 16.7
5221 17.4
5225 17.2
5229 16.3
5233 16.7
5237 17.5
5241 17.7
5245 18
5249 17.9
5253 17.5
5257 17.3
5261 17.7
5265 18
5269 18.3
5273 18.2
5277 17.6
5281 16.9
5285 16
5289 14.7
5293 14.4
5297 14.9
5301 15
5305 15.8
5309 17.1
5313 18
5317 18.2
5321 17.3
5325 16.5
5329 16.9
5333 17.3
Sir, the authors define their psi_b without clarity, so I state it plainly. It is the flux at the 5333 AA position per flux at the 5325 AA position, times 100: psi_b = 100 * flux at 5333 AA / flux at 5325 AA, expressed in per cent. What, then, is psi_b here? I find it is 105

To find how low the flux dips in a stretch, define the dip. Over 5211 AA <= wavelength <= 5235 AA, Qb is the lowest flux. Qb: 15.8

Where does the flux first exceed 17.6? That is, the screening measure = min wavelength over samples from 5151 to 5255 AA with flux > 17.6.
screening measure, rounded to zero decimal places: 5153 AA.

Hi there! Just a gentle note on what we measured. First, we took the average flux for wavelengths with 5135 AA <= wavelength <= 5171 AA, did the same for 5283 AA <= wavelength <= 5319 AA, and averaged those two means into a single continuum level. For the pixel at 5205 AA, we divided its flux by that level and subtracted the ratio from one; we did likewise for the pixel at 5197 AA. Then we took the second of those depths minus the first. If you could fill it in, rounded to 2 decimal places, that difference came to -0.11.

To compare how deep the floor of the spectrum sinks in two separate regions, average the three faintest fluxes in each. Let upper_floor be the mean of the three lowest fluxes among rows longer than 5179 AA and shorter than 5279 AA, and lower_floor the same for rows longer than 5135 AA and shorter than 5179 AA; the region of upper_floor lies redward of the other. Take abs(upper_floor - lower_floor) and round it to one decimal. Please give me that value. 2.1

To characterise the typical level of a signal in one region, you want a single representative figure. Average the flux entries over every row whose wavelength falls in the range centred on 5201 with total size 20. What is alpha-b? 16.6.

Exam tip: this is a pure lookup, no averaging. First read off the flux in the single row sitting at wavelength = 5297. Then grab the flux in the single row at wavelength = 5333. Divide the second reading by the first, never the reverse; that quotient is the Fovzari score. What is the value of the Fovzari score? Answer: 1.16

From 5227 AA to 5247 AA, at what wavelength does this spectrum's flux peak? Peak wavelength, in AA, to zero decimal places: 5245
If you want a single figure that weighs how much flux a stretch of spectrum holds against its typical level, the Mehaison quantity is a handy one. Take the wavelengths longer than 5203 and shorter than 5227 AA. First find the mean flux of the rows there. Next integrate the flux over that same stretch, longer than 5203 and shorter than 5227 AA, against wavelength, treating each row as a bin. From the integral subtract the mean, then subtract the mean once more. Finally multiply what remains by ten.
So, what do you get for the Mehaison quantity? 3590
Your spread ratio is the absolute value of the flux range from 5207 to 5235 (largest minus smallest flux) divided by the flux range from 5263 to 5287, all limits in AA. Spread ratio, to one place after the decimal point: 1.0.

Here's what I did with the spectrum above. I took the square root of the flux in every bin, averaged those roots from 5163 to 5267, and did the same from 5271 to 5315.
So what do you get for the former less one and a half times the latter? -1.89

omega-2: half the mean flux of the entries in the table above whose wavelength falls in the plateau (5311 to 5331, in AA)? 8.7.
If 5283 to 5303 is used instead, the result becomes 7.5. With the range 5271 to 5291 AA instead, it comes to 8.3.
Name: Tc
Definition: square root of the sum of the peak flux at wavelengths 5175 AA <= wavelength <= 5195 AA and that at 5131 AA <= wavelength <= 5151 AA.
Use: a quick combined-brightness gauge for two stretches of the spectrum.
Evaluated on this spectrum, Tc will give 6.05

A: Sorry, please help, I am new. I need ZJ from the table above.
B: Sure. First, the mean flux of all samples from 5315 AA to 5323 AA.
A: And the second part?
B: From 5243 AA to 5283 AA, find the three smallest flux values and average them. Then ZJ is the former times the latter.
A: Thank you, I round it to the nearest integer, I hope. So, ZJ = 306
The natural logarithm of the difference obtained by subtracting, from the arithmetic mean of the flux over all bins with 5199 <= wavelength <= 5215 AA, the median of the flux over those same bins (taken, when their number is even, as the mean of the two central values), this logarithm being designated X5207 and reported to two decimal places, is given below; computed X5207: -2.30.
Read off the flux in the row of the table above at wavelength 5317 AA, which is 18.2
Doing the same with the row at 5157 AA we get 18.1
